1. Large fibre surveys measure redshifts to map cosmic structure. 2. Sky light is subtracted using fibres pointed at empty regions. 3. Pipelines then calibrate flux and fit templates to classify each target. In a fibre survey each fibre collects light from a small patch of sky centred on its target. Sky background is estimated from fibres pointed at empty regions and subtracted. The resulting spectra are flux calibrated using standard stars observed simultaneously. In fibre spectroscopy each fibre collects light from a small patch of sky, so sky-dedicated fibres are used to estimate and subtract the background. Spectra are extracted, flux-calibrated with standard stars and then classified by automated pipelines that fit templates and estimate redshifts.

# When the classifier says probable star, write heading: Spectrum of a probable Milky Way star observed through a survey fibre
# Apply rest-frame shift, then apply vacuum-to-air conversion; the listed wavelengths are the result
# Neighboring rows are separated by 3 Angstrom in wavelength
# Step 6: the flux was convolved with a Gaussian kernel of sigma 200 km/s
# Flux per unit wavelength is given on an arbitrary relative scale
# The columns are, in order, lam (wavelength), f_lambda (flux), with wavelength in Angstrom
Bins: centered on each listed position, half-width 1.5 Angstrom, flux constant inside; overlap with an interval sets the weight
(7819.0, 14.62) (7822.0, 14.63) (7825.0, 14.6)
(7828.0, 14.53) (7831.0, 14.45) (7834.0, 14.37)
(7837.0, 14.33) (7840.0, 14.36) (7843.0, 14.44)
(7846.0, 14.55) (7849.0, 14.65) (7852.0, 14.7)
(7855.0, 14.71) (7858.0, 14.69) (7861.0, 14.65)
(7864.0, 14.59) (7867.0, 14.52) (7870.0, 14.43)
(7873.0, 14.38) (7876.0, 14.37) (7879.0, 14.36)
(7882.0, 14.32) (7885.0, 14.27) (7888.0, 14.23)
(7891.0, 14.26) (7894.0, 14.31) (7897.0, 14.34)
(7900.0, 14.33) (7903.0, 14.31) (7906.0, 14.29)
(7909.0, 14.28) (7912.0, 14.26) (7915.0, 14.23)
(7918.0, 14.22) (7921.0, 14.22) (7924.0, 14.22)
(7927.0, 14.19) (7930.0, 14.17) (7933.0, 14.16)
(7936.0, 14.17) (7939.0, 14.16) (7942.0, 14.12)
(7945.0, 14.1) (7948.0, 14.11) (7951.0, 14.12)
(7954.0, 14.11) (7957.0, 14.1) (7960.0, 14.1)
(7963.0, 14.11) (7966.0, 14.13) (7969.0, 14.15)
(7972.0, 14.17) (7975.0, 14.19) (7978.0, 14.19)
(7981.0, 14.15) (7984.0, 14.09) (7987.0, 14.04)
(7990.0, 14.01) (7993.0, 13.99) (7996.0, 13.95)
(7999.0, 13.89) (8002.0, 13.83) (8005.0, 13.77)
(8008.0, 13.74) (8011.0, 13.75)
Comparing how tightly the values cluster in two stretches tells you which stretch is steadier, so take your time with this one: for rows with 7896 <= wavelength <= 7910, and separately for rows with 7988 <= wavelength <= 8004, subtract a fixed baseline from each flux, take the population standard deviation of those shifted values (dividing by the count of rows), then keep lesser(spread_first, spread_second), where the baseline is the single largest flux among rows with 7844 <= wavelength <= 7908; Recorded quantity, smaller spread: 0.023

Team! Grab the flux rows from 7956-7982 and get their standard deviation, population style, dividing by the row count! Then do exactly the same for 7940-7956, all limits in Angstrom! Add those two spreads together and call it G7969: 0.041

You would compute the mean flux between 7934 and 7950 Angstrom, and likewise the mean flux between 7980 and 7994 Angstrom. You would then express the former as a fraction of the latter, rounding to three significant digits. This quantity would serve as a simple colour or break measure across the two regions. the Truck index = 1.01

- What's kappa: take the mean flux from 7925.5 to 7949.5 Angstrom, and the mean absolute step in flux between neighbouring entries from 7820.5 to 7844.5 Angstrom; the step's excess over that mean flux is -14.09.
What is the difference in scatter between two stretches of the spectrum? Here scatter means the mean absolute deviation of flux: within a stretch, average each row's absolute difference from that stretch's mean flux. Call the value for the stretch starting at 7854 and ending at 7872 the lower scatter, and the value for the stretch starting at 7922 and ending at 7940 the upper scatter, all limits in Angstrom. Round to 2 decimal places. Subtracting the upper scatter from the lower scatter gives 0.07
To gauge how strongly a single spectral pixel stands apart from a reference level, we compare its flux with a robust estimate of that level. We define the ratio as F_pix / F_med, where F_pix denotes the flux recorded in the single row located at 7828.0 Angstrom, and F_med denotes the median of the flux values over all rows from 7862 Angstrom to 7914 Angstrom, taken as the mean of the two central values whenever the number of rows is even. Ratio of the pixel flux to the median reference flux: 1.01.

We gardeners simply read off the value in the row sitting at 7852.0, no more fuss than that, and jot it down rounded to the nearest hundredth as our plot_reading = 14.70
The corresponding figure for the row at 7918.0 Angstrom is 14.22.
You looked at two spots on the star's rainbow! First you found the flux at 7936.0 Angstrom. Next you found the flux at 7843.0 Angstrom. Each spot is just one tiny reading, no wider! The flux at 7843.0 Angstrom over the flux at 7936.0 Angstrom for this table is 1.02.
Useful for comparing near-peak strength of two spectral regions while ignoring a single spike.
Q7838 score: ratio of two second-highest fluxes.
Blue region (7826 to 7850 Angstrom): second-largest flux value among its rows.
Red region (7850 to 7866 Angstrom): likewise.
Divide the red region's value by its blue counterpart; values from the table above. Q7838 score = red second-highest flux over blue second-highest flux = 1.01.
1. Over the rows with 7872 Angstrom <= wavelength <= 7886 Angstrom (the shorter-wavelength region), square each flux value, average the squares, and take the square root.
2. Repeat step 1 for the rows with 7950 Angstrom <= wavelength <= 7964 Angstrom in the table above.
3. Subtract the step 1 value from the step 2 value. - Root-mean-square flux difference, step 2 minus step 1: -0.23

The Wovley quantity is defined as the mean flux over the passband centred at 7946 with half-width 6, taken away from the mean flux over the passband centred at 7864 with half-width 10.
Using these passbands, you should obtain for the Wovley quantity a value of 0.45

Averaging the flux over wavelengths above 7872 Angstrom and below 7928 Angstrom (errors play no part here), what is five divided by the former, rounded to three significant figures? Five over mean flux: 0.350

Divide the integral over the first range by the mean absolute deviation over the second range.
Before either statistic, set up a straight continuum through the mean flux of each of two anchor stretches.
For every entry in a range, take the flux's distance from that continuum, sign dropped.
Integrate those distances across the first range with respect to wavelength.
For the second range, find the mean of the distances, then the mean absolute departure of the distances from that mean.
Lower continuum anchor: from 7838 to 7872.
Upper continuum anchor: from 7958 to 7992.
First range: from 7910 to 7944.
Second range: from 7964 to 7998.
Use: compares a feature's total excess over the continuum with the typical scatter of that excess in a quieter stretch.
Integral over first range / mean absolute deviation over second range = 154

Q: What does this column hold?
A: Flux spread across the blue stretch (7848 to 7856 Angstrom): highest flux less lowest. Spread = 0.06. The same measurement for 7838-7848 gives 0.19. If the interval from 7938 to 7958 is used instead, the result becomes 0.06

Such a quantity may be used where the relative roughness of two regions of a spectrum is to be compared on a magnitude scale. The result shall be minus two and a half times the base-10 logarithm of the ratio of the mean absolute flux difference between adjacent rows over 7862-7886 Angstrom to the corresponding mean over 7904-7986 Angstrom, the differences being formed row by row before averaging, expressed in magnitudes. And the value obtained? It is -1.1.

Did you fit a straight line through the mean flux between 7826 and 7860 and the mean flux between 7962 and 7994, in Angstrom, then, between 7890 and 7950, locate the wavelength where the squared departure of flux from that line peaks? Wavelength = 7891.0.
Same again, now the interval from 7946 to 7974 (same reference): 7948.0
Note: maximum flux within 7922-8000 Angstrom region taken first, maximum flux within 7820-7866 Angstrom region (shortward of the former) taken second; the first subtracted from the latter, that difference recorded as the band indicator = 0.49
